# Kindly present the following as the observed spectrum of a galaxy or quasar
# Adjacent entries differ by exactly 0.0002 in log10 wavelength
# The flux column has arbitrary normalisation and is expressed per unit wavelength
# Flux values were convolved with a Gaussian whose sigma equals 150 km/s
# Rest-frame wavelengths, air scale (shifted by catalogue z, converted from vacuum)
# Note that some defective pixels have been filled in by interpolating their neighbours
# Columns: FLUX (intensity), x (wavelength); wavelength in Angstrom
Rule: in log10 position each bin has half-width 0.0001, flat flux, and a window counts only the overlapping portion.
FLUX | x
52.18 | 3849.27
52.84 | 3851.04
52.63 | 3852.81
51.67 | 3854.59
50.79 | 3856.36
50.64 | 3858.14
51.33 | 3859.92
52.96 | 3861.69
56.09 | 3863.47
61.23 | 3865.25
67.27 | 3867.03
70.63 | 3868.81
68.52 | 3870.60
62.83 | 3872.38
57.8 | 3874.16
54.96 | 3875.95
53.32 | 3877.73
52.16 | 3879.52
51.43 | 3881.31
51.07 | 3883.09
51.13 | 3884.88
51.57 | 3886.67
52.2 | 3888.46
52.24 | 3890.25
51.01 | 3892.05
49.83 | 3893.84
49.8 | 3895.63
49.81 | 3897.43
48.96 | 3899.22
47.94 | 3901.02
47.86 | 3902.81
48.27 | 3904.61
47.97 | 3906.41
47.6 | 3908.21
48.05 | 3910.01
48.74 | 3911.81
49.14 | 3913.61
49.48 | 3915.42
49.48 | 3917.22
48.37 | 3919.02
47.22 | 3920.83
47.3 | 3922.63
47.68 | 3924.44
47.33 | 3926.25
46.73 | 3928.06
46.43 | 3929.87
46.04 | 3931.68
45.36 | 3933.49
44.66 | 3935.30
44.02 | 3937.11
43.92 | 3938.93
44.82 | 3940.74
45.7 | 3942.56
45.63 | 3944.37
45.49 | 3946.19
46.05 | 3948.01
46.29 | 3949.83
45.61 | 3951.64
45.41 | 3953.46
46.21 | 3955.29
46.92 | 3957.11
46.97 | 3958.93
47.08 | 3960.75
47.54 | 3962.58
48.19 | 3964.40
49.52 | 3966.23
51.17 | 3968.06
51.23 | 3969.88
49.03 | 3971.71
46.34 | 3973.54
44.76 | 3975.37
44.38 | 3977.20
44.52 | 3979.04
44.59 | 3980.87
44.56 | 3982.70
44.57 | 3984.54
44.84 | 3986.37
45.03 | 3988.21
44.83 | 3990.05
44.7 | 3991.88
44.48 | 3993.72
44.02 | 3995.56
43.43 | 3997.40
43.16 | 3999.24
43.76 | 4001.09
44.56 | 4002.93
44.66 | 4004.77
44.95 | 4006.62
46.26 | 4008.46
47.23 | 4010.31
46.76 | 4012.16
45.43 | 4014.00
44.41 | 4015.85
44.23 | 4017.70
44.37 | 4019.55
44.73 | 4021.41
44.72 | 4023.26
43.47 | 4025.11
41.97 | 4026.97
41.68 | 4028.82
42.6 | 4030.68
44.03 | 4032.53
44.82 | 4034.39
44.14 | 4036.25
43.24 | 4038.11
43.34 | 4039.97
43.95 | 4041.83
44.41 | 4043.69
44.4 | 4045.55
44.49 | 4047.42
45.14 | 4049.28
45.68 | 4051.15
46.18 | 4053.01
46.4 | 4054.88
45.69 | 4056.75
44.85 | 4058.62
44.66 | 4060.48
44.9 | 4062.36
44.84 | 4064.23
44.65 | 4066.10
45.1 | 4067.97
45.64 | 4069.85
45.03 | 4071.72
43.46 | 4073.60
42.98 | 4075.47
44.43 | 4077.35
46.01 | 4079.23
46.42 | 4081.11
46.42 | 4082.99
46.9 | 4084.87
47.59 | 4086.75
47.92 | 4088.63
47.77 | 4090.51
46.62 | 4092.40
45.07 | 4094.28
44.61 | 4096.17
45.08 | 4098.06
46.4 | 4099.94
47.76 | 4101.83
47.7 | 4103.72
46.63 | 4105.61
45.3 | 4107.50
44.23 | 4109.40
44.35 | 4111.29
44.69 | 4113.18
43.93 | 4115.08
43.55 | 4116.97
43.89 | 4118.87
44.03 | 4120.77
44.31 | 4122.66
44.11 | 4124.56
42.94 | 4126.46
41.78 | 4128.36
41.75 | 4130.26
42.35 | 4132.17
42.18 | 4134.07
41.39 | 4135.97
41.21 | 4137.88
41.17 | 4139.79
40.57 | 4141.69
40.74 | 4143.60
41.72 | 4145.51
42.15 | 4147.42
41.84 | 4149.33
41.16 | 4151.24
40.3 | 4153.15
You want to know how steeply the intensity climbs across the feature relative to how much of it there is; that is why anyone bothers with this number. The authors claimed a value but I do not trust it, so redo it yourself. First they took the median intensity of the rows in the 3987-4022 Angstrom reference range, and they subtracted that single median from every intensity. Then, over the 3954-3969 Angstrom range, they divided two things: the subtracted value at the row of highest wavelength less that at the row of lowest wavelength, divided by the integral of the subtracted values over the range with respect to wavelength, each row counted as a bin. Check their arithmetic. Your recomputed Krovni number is 0.10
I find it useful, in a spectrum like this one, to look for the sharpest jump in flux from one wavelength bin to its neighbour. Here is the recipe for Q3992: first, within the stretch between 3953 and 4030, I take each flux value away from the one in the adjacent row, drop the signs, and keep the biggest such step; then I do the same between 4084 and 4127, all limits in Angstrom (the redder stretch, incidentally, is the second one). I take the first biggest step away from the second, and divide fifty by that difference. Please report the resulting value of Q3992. -44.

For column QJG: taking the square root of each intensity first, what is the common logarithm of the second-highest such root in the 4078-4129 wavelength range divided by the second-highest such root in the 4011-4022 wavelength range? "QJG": 0.011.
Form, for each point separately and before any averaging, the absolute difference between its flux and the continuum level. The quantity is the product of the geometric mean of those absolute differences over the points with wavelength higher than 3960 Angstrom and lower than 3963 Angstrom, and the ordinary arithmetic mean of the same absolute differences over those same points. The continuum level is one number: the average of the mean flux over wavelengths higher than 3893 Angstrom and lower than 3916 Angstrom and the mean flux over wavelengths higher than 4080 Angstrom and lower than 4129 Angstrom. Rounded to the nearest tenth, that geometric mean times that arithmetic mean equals 0.0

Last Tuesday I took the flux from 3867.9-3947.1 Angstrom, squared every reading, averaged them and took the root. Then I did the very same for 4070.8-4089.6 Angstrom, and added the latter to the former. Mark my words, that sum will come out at 96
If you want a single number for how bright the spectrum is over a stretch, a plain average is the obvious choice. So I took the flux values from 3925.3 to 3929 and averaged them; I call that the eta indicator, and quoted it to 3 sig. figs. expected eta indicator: 47.0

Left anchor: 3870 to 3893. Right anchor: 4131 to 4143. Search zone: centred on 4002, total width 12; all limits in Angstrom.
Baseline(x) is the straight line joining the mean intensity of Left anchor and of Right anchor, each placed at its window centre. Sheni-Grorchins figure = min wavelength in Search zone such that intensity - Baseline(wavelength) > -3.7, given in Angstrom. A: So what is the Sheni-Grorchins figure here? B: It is 4004.77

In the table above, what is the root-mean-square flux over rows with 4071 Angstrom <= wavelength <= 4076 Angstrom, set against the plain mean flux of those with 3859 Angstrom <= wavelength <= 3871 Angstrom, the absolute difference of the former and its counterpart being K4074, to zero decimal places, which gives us 17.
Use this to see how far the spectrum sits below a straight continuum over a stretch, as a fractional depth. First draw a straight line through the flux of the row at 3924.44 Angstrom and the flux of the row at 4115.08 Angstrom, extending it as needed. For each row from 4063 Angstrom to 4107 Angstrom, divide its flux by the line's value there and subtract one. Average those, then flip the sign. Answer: -0.03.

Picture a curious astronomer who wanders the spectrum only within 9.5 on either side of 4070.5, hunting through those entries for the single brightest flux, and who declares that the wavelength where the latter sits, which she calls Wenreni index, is 4079.23 Angstrom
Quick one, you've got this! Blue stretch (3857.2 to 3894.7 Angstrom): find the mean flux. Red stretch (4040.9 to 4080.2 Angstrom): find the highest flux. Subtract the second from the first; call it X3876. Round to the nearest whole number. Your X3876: 9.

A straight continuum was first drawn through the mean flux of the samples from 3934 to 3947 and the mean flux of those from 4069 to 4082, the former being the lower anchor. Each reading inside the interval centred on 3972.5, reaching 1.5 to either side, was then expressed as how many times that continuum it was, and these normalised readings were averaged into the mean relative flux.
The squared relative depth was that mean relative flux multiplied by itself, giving 1.13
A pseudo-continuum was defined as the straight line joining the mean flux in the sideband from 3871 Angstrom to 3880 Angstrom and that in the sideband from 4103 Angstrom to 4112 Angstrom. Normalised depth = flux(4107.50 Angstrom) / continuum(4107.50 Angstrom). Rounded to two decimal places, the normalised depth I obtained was 0.99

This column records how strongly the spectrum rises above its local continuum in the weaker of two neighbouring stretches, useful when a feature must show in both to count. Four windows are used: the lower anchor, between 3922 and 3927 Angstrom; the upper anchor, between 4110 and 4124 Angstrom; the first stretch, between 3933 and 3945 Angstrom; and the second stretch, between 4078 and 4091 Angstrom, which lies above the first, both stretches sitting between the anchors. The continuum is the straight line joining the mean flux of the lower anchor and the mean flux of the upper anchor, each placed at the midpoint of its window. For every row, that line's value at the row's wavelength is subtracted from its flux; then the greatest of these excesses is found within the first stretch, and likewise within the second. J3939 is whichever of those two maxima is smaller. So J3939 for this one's -1.4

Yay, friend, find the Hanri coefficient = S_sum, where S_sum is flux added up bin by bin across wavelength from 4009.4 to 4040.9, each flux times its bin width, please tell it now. 1392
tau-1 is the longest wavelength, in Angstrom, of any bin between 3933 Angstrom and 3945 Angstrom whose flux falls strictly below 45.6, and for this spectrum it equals 3940.74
